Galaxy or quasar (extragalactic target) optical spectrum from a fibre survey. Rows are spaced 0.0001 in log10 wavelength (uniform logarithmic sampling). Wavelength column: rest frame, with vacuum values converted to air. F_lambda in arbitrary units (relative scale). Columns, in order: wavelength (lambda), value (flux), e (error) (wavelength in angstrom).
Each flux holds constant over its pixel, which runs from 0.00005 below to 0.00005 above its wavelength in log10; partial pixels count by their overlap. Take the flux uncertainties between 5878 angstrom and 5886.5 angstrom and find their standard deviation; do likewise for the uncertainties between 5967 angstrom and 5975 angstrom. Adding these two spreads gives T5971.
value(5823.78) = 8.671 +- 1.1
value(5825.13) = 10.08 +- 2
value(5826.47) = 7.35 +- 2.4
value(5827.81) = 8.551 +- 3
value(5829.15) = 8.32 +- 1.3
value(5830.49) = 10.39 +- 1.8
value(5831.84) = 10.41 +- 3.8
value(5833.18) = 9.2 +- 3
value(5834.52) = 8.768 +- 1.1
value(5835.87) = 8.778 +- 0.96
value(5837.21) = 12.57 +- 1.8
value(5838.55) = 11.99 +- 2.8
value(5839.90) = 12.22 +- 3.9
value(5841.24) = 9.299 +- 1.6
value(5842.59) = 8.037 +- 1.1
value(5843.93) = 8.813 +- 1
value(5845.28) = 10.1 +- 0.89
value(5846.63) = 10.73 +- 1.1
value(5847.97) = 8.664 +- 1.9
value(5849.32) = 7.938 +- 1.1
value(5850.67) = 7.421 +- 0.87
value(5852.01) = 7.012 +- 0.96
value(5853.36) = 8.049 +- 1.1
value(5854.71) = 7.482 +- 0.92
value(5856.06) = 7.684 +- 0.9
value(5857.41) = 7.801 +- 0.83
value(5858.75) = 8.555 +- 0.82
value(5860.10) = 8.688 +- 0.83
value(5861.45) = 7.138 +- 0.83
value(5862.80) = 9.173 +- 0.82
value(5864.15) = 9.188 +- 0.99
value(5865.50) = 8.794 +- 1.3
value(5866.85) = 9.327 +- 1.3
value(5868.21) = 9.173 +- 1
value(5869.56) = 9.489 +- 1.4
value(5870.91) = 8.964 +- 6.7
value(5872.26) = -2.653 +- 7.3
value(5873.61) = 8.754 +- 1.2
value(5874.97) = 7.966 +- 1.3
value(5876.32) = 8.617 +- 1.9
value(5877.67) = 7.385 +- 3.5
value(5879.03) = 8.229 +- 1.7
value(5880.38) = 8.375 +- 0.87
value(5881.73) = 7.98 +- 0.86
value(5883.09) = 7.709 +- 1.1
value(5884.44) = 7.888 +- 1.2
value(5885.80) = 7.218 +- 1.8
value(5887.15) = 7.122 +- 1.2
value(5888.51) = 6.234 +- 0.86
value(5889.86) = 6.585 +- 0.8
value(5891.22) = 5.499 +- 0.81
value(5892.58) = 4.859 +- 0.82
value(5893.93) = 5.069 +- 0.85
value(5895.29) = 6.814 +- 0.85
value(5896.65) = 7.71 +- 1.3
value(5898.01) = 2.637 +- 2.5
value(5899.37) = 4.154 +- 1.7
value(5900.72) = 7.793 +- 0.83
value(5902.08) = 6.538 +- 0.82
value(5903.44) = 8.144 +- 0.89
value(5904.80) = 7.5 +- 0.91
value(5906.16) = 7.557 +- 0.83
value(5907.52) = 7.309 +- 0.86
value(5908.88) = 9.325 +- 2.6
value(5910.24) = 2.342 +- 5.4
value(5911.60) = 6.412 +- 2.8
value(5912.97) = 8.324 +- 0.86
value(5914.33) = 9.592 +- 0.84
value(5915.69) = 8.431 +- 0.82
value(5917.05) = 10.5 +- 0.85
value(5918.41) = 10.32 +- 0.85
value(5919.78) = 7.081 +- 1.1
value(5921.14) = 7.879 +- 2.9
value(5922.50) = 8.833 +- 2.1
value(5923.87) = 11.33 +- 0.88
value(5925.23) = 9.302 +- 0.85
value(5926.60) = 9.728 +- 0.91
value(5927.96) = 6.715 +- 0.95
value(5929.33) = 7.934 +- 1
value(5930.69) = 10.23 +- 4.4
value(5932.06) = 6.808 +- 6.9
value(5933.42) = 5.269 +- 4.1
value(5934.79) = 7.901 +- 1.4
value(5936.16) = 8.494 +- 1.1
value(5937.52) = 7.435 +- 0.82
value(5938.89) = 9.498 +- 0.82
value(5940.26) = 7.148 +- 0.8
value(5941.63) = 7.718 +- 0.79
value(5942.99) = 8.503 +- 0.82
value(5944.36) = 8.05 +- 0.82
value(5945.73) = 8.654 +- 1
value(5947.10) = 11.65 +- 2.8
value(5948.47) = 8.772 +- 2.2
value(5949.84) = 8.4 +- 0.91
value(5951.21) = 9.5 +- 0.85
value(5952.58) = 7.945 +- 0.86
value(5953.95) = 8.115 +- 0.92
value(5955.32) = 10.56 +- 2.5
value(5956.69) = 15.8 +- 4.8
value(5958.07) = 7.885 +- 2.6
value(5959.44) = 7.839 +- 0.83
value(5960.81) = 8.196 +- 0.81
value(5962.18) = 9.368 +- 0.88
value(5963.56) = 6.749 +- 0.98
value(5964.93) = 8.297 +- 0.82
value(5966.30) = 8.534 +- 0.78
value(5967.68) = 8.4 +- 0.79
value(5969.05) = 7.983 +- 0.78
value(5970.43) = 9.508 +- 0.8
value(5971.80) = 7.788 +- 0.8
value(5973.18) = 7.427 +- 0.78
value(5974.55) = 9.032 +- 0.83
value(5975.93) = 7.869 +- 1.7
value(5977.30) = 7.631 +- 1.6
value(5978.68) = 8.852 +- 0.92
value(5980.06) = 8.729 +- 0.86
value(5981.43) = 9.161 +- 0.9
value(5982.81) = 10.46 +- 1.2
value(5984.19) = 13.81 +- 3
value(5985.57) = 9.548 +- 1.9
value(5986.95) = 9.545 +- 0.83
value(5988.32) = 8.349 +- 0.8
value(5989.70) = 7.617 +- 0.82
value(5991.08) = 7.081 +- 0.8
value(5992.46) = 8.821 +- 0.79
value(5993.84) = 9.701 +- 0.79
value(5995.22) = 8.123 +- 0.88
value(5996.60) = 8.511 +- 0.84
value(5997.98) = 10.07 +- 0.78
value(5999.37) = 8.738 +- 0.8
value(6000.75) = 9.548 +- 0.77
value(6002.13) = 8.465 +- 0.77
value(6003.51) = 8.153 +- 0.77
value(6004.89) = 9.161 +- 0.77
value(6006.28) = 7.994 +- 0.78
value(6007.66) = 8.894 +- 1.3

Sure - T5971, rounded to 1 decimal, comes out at 0.4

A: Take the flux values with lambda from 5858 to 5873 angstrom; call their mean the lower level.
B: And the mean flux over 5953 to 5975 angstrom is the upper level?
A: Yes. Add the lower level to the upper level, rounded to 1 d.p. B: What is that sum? 16.6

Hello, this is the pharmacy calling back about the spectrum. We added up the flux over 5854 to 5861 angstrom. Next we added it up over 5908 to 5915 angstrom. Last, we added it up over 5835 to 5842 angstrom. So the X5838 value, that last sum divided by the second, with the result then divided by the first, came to 0.0379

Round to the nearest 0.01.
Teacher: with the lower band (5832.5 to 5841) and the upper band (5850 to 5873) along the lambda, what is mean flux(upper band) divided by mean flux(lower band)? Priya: 0.73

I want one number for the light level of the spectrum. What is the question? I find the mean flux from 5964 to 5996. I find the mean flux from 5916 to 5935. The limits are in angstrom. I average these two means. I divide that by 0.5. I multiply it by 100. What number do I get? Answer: 1735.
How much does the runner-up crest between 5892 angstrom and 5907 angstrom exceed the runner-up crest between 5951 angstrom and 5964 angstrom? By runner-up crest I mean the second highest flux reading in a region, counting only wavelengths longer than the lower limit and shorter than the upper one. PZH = -2.8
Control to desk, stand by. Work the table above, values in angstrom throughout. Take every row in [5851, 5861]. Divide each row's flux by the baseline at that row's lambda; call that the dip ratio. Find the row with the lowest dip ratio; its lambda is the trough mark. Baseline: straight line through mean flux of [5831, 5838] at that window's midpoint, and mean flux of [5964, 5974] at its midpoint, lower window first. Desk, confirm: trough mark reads 5852.01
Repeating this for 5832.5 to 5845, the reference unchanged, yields 5842.59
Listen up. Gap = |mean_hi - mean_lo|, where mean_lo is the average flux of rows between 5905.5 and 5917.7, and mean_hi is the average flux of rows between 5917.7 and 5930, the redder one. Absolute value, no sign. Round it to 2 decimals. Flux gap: 1.04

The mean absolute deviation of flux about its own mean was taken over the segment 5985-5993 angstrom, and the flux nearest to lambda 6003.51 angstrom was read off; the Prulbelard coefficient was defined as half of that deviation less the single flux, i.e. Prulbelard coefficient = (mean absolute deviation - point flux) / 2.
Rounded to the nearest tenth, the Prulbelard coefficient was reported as -3.7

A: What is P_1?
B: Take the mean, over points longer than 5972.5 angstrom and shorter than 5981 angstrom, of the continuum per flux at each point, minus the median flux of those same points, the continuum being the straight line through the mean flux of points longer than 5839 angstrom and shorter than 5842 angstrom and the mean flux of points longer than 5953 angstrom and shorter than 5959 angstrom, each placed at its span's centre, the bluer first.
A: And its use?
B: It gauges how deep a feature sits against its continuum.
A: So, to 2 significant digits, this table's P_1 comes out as -7.0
